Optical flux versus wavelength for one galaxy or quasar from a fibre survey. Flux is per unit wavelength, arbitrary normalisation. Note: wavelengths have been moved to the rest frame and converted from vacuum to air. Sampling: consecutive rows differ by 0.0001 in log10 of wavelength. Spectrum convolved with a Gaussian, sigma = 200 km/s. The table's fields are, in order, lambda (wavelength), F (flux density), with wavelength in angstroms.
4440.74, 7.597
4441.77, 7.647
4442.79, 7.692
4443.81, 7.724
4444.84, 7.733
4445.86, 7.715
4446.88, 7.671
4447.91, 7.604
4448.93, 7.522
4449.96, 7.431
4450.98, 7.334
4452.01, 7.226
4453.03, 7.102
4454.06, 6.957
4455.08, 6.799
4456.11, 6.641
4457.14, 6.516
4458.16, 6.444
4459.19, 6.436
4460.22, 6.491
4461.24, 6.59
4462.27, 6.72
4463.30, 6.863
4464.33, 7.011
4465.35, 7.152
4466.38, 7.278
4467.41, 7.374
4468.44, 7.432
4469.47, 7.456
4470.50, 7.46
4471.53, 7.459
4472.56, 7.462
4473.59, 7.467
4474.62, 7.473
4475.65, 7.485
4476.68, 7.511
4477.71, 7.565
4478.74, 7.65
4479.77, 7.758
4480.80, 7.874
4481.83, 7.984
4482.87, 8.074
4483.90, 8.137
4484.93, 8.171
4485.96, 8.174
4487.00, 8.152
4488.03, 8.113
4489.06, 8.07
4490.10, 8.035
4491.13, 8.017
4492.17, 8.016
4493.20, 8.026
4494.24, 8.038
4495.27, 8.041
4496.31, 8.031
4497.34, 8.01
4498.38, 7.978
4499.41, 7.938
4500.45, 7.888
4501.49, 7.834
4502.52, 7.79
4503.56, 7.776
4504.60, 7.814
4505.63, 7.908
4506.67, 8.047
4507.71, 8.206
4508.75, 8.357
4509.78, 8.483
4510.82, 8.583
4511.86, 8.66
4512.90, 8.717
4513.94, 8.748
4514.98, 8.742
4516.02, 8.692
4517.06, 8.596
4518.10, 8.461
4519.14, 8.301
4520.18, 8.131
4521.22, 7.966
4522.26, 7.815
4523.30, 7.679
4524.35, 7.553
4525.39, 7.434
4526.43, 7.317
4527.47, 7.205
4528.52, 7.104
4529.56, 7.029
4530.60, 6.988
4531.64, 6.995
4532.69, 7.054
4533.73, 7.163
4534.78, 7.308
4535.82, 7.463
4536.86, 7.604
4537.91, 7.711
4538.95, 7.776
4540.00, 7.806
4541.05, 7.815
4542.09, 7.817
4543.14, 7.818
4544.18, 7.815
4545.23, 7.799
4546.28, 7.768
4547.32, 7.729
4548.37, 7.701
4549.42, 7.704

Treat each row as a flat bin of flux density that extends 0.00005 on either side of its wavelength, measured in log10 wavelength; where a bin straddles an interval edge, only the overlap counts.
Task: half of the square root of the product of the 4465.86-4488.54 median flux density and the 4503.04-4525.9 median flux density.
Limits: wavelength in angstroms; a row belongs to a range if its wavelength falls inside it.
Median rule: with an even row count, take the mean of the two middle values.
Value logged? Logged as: 3.94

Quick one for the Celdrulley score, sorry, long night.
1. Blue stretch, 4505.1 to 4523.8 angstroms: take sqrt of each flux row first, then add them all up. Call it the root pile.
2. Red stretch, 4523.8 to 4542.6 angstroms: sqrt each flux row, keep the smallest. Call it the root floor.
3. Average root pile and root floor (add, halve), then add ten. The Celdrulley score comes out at 37.3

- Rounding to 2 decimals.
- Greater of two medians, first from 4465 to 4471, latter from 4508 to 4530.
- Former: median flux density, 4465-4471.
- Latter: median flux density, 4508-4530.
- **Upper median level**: 8.30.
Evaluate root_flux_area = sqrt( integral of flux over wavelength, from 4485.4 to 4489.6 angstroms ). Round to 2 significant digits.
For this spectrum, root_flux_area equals 5.8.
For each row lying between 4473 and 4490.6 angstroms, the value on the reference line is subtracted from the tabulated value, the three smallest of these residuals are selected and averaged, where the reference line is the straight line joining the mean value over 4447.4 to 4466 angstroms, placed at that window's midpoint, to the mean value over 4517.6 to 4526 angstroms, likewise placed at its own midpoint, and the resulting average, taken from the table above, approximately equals 0.27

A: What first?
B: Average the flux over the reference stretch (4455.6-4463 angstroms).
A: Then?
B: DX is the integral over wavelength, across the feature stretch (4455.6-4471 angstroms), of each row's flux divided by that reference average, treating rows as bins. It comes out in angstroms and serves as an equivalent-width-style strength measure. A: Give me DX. 16.3 angstroms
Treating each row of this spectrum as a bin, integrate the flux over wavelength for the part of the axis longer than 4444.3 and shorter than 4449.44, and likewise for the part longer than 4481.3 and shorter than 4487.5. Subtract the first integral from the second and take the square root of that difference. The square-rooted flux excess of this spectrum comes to 3.3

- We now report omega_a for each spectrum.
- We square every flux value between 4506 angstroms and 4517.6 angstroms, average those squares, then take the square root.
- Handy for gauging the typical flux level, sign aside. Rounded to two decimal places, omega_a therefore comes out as 8.53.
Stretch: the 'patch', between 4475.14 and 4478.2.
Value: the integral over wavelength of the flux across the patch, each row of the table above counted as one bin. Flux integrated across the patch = 23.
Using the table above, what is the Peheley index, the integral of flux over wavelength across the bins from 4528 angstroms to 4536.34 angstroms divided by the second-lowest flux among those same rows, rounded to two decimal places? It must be 8.52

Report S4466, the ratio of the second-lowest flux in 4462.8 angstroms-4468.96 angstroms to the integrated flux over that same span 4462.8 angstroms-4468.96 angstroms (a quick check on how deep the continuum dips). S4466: 0.158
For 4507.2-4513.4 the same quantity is 0.158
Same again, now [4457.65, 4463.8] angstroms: 0.159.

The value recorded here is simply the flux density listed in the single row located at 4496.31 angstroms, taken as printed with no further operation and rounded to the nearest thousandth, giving 8.031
